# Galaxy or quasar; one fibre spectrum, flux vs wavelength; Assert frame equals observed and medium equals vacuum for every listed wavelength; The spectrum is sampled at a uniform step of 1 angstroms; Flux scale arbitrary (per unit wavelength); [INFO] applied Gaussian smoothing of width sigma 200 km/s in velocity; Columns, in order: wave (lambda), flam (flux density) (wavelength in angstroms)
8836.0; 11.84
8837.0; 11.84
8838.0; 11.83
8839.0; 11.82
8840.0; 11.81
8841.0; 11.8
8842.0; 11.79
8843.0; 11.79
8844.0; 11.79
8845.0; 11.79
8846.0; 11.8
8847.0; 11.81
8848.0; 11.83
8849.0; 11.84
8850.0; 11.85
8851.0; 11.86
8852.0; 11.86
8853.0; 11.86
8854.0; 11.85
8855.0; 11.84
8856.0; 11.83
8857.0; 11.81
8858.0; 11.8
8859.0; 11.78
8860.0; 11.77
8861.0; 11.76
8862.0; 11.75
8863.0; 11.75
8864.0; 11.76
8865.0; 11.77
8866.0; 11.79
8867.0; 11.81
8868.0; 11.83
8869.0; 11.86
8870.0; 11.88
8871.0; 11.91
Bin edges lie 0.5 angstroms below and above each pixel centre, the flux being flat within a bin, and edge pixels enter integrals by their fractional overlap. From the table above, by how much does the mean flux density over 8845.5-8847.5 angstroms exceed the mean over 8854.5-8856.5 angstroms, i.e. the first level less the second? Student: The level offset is -0.03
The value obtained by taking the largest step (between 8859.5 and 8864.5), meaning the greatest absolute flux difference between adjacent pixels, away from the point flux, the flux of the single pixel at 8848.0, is 11.82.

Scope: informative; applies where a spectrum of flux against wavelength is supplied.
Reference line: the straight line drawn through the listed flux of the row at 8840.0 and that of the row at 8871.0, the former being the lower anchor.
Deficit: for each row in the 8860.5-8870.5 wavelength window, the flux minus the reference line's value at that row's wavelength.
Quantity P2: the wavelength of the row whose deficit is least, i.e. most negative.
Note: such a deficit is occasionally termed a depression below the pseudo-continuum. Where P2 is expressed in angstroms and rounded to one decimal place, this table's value 8863.0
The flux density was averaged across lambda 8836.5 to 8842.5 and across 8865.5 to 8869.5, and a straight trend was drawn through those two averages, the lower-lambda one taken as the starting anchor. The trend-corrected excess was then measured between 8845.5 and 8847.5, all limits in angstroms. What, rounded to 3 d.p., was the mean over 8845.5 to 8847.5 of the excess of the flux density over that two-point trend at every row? -0.012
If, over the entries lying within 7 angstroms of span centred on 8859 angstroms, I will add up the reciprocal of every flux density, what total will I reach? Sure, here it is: 0.59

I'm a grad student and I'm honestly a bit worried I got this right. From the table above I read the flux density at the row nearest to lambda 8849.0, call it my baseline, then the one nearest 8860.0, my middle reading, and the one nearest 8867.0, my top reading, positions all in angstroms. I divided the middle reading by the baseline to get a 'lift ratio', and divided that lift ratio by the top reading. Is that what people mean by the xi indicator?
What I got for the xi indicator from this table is 0.0842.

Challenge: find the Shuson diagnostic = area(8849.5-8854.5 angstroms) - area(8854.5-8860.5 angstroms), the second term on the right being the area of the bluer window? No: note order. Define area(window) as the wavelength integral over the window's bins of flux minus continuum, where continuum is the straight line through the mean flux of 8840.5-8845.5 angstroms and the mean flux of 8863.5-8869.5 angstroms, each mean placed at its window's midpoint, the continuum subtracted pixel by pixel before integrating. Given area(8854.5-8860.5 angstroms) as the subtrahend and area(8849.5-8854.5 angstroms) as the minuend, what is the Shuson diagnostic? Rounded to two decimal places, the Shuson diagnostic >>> 0.26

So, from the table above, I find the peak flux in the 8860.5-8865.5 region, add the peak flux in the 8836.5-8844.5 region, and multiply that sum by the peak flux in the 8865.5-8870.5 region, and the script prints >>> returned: 280.5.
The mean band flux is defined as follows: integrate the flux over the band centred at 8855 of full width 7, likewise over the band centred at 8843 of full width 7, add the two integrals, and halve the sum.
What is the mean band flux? 82.71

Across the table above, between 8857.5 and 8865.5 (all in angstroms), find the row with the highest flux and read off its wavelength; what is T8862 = 8858.0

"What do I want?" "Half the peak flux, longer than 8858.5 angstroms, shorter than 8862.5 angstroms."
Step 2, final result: 5.89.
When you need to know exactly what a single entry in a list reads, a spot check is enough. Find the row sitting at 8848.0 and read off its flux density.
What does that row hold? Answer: 11.83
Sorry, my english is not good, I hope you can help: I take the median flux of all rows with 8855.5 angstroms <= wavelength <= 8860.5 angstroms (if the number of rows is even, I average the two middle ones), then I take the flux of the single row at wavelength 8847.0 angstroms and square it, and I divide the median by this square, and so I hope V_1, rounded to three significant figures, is 0.0846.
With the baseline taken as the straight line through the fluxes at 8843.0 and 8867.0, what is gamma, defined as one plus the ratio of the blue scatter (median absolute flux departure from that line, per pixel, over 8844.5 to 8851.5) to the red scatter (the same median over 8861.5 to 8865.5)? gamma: 1.7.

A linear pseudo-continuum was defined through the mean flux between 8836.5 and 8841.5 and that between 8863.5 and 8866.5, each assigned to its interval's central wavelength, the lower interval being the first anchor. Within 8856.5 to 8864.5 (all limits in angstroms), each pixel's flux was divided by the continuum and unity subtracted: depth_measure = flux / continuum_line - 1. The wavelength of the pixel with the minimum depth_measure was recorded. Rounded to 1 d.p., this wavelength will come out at 8862.0 angstroms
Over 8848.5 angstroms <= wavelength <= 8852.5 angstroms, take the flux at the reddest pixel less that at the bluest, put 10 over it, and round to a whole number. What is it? 500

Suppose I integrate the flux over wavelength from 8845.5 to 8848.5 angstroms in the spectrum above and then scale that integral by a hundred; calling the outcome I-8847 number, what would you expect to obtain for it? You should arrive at 3544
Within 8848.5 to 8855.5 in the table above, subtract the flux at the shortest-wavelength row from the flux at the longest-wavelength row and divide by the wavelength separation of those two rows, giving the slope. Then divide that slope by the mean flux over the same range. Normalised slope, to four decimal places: 0.0000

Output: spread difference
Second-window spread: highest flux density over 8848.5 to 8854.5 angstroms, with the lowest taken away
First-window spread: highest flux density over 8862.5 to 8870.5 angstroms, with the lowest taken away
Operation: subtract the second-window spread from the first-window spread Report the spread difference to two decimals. 0.11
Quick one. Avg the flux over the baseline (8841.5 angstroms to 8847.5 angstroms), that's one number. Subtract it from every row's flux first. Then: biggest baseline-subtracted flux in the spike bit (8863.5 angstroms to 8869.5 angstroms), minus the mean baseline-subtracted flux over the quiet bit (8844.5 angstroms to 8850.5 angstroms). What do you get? 0.040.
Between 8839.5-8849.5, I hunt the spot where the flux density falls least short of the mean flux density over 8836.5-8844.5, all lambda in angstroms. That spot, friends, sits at 8849.0 angstroms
